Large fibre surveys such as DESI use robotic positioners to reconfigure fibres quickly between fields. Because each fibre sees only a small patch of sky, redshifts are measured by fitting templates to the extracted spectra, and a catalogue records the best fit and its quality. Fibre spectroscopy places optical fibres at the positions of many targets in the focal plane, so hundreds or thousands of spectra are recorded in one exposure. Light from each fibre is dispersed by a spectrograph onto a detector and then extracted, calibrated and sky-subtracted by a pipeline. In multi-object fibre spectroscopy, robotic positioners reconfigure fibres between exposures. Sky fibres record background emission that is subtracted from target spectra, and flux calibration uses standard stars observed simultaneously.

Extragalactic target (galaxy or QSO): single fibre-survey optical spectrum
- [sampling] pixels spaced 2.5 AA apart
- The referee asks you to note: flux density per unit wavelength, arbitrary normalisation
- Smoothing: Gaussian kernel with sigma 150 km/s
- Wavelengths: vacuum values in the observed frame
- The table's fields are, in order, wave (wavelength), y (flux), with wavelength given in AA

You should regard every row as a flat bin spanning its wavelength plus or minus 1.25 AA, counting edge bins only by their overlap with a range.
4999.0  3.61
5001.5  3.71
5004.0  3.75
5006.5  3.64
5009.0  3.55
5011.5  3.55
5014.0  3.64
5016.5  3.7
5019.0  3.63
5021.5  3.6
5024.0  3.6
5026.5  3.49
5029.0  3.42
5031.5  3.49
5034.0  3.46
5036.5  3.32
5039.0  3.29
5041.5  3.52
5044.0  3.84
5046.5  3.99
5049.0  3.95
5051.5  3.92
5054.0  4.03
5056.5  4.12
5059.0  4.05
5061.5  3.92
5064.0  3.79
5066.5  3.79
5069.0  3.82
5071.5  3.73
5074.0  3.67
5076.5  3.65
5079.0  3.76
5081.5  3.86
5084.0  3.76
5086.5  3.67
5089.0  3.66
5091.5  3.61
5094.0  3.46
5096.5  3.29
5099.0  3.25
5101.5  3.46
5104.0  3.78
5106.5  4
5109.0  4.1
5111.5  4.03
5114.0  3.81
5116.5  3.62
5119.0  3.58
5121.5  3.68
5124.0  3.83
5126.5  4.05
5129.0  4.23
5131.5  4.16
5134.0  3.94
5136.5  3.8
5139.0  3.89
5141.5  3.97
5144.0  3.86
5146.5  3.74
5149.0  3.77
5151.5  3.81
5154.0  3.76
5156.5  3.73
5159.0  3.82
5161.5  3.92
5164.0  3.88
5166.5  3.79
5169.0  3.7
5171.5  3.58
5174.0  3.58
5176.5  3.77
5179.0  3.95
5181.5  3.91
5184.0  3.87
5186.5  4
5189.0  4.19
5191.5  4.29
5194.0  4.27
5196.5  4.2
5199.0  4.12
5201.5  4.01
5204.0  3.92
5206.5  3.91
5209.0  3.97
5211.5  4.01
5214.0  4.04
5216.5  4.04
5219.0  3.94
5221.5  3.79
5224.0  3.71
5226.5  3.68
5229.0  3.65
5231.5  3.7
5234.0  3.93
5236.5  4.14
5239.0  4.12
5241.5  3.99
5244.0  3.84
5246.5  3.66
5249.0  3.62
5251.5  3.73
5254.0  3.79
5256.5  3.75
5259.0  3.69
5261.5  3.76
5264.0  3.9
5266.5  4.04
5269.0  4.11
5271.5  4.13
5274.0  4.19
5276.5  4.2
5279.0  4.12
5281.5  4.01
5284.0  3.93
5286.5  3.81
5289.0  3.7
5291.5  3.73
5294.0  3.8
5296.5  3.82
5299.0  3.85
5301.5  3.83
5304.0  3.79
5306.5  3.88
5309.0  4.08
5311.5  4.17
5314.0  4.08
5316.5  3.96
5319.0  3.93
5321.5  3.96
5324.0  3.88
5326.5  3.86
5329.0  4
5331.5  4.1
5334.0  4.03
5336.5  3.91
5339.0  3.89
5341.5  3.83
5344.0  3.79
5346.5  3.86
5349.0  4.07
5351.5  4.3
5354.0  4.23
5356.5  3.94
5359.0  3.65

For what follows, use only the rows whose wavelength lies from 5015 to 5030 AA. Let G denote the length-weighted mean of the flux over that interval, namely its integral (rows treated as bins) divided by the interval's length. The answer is 3.6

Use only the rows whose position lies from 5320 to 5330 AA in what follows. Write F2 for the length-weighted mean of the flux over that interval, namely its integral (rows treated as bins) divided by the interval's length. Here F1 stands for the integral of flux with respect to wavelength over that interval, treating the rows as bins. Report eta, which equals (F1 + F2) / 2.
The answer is 21.6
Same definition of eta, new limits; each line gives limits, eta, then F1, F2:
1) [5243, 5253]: 20.4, 37.1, 3.71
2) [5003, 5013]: 19.9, 36.2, 3.62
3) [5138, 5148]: 21.2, 38.6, 3.86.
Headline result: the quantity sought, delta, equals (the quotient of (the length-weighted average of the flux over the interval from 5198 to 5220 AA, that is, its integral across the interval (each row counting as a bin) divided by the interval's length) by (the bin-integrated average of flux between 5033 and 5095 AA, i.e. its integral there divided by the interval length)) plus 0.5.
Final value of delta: 1.57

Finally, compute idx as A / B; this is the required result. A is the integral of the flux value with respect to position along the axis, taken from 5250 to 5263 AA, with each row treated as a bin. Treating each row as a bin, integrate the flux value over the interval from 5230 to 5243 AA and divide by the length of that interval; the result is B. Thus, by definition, 12.3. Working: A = 49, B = 3.97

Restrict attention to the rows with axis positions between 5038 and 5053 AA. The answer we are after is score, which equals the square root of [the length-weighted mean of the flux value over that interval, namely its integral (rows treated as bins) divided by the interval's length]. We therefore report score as 1.94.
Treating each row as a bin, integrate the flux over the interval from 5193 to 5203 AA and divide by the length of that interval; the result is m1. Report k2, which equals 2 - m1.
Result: -2.14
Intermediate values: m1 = 4.14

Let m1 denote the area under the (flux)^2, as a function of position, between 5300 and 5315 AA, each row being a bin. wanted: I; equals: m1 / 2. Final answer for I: 118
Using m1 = 236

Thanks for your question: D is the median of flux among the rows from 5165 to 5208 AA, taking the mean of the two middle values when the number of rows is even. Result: 3.92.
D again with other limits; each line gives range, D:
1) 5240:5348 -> 3.88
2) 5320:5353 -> 3.91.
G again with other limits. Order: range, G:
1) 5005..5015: 3.6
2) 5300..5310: 3.9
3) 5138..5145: 3.9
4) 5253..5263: 3.8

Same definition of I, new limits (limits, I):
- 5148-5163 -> 109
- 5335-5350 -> 114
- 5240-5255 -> 107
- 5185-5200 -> 131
